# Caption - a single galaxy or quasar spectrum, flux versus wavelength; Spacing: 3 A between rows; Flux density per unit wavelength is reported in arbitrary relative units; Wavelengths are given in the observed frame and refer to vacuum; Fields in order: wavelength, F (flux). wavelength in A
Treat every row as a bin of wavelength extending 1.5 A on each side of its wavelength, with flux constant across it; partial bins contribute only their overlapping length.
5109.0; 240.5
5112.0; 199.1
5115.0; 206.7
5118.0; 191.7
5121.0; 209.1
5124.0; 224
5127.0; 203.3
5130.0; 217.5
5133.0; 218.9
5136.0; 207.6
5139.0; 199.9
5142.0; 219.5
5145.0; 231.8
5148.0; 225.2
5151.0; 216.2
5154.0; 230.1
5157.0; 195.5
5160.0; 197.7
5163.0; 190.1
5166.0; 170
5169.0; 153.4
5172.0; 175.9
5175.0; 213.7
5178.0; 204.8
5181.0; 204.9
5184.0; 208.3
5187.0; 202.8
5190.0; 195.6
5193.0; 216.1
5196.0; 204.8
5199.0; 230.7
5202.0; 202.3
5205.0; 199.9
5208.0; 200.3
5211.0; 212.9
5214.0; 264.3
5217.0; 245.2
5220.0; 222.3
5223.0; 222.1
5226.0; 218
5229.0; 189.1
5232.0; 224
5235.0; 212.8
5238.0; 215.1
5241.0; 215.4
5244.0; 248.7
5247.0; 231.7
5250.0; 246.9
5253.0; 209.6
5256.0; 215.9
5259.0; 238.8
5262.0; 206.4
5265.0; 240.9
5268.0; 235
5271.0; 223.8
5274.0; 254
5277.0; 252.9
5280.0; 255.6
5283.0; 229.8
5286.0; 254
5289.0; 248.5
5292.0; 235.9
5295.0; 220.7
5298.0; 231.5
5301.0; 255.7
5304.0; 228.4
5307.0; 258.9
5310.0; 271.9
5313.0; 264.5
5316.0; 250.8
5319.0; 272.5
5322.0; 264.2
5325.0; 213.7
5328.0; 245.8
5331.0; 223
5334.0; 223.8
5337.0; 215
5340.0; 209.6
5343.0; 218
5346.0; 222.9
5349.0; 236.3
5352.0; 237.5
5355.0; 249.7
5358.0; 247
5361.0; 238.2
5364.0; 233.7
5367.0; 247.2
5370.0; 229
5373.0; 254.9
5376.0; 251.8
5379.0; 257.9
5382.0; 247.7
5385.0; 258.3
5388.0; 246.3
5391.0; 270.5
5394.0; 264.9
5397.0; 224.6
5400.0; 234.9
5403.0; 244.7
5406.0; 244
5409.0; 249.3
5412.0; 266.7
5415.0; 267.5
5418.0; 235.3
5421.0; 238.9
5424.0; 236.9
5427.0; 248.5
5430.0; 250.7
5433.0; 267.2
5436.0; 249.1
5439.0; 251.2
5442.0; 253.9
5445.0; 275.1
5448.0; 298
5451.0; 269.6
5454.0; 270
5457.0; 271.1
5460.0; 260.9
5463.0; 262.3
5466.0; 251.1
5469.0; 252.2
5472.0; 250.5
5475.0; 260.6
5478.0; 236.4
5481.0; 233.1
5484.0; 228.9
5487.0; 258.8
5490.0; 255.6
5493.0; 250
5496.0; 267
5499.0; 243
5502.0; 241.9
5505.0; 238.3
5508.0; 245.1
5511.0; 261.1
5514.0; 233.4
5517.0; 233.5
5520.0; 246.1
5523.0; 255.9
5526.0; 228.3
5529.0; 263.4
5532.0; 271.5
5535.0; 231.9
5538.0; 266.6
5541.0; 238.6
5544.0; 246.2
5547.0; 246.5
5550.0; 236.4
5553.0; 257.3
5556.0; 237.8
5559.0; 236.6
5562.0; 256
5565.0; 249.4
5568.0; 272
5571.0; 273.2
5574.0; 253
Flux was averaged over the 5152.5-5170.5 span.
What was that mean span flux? 189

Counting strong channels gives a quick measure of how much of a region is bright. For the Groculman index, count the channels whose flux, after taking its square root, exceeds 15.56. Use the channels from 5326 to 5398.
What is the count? 12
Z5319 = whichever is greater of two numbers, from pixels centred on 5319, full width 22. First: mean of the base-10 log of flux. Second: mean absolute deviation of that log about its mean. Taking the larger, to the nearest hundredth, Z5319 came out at 2.40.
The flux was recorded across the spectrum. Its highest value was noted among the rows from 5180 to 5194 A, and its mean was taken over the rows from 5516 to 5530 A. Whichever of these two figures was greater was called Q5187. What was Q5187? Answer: 245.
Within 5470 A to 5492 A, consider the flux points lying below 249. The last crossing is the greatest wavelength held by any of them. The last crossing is 5484.0 A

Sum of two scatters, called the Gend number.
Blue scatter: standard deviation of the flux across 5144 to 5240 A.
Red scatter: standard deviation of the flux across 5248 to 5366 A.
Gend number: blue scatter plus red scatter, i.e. 39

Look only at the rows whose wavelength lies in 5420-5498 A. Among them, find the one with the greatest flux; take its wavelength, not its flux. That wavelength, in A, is 5448.0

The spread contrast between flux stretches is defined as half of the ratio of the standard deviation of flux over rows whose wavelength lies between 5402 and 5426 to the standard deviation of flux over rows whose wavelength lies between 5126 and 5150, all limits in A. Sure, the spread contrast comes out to 0.58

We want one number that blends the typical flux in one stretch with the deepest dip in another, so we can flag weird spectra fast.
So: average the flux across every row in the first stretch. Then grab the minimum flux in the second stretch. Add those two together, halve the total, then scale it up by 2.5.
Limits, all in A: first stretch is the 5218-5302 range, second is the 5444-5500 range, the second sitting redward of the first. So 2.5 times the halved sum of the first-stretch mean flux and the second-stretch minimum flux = 574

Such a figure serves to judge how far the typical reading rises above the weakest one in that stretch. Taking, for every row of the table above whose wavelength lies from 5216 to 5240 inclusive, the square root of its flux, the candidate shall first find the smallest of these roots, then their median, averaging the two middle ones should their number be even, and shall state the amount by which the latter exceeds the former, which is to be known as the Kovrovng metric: 1.1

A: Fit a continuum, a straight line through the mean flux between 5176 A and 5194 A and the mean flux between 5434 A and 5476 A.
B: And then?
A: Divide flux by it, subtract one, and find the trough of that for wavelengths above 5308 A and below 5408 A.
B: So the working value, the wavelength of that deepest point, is 5340.0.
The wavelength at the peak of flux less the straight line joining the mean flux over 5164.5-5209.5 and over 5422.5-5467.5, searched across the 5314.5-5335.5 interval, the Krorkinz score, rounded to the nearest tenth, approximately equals 5319.0 A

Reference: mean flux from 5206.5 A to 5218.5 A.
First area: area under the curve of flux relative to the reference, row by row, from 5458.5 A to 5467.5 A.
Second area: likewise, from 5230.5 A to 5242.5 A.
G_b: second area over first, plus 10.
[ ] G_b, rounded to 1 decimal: 11.1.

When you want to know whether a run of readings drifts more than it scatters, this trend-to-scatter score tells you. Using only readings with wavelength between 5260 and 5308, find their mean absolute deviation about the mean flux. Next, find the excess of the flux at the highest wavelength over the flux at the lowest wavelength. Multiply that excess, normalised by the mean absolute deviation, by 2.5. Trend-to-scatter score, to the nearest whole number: 10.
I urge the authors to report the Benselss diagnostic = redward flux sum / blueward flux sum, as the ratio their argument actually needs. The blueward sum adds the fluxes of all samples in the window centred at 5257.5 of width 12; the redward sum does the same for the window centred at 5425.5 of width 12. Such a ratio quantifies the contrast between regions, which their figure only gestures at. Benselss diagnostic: 1.12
